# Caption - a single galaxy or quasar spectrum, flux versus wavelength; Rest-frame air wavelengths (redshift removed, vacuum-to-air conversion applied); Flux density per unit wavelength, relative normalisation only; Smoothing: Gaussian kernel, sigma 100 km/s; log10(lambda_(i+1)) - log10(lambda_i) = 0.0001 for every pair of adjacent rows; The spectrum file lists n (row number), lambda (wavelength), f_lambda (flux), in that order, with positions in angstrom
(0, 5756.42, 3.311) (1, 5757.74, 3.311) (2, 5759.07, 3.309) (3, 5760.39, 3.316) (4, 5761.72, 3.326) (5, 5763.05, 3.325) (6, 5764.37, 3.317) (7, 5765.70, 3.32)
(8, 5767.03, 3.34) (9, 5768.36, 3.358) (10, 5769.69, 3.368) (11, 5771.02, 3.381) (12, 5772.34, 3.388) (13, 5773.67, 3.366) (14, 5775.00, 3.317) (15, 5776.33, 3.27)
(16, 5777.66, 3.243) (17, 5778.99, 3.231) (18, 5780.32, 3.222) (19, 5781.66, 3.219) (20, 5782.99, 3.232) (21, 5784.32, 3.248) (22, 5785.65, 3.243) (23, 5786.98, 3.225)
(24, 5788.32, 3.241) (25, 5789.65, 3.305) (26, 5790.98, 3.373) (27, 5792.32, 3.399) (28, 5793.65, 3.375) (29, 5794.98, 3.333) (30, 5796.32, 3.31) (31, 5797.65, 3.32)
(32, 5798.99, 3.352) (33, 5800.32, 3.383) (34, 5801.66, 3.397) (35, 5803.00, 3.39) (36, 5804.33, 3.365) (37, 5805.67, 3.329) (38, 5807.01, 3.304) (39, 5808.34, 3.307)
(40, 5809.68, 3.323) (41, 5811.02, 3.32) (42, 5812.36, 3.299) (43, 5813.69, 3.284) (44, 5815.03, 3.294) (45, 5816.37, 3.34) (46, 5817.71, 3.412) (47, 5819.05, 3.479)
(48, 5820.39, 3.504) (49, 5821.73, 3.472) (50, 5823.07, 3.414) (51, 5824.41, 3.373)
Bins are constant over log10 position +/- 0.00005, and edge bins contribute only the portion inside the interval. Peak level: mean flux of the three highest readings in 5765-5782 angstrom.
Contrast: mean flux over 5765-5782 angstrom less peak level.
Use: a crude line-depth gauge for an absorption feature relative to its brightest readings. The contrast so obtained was -0.07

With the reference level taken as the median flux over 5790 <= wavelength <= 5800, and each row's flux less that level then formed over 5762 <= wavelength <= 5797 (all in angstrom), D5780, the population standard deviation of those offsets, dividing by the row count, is 0.060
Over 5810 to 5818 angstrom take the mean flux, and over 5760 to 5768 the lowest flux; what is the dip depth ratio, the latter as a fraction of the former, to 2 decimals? 1.00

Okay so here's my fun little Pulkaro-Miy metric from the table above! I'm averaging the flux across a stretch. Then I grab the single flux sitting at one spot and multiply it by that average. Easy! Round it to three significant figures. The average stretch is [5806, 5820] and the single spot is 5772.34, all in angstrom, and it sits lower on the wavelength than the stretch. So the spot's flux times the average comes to 11.3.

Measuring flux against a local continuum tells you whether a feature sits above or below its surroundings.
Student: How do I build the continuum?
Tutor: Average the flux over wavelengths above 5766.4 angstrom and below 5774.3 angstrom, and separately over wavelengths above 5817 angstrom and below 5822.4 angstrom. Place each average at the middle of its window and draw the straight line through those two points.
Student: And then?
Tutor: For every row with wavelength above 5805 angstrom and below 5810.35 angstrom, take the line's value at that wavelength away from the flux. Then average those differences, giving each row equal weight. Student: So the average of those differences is -0.13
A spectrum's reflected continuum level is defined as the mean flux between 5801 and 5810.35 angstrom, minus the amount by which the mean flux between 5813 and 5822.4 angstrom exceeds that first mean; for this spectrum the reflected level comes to 3.29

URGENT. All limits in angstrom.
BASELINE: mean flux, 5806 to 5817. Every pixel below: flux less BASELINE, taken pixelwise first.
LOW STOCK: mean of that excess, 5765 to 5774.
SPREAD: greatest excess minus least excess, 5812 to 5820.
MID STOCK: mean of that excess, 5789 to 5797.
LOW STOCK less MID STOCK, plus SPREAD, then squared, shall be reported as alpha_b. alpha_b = 0.042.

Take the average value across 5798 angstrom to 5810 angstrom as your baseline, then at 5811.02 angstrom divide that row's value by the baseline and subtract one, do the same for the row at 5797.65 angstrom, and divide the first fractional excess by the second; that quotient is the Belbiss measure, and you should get 1.0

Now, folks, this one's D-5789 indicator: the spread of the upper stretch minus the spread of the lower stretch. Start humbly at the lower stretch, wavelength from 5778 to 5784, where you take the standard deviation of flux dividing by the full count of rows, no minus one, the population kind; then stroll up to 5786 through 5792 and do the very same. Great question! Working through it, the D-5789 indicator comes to 0.05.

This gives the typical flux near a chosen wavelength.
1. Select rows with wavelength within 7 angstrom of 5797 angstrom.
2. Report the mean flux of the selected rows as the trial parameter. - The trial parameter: 3.363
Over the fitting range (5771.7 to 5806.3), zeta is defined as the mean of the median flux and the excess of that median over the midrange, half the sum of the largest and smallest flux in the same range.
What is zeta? 1.66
